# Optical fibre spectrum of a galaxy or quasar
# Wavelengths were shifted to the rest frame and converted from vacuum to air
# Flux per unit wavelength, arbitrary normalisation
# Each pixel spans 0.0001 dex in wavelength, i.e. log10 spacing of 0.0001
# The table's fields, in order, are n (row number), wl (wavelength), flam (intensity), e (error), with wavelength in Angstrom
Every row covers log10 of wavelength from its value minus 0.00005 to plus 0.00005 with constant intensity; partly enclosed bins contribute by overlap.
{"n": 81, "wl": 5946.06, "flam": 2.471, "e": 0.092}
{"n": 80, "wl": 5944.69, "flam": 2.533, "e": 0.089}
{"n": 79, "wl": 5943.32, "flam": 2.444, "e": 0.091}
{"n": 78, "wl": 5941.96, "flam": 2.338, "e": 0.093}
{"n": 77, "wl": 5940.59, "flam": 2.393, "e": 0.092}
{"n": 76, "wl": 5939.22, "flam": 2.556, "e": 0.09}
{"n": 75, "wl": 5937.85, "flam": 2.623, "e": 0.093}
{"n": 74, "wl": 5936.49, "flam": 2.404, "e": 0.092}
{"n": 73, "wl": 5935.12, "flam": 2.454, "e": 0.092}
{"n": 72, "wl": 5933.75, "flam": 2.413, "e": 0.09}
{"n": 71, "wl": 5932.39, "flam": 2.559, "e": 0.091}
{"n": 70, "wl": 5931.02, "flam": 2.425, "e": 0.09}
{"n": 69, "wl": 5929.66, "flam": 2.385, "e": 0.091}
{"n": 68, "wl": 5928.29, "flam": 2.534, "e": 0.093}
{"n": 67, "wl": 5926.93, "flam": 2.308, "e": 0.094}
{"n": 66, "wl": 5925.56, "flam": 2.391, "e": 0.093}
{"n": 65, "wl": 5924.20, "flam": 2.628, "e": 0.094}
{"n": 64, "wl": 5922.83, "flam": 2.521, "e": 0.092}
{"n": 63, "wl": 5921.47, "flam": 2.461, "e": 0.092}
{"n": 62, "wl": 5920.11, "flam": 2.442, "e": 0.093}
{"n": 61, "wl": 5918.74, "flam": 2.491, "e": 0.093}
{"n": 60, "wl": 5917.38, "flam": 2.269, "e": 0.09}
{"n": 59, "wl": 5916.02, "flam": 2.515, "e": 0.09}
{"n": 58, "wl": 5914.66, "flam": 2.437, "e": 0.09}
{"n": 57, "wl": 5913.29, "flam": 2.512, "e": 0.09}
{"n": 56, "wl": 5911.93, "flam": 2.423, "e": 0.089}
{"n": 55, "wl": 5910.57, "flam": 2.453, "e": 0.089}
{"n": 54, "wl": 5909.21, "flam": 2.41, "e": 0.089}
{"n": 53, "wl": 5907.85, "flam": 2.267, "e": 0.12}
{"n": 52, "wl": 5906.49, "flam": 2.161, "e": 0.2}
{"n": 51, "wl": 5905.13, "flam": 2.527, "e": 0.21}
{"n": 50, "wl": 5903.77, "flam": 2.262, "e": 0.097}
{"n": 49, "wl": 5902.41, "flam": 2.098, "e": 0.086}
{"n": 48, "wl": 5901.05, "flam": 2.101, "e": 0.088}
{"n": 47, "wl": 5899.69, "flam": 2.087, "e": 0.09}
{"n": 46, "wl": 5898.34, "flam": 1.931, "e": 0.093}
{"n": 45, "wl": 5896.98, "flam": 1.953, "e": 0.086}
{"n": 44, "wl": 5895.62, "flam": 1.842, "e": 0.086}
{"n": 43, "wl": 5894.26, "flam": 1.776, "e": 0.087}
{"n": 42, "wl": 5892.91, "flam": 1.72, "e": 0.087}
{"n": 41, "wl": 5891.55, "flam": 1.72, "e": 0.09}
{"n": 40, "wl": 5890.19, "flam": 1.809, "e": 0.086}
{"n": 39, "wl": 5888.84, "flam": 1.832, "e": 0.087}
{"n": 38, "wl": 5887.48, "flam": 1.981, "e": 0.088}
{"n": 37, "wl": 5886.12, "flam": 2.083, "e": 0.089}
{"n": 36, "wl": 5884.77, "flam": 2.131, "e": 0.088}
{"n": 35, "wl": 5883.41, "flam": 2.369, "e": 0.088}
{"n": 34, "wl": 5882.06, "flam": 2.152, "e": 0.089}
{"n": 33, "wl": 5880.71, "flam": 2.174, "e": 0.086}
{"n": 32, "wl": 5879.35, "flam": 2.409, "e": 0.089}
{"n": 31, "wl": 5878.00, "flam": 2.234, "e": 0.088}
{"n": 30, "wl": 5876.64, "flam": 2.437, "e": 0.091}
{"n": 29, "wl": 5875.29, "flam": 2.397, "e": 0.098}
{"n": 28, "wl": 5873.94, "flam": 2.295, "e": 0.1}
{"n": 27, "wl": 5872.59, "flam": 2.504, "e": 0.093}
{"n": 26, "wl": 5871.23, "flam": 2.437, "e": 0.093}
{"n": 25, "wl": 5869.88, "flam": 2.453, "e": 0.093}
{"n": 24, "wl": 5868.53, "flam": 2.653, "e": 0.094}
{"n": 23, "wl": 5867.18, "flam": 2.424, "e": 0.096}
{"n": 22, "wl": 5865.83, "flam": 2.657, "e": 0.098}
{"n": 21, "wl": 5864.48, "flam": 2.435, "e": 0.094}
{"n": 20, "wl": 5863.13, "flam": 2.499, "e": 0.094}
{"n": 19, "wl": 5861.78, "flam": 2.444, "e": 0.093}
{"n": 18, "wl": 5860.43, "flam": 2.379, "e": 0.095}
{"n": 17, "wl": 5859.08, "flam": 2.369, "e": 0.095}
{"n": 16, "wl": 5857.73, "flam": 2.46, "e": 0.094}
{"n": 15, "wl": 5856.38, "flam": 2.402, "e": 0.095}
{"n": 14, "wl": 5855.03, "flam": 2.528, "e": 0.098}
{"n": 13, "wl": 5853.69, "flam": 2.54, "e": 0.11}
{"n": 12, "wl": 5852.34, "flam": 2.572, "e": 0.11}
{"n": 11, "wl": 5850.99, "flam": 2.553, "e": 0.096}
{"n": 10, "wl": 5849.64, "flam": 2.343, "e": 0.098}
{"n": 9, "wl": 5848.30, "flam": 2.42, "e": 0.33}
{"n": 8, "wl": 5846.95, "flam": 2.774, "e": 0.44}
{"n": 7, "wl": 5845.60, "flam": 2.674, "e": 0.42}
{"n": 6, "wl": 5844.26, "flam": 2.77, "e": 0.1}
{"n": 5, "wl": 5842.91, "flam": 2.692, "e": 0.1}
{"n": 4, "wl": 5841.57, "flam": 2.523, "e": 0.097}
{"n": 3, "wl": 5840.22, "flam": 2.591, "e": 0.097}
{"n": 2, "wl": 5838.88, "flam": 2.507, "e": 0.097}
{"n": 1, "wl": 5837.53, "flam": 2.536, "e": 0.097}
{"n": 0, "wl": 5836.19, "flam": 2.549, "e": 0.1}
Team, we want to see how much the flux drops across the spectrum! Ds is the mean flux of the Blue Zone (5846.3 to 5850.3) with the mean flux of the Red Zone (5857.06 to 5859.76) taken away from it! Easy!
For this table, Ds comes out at 0.1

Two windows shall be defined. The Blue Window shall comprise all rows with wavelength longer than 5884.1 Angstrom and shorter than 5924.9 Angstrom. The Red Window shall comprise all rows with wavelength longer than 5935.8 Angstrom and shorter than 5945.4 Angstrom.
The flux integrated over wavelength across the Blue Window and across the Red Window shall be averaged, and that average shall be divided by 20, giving 2.8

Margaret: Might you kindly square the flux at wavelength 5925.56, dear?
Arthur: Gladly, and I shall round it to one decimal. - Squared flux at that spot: 5.7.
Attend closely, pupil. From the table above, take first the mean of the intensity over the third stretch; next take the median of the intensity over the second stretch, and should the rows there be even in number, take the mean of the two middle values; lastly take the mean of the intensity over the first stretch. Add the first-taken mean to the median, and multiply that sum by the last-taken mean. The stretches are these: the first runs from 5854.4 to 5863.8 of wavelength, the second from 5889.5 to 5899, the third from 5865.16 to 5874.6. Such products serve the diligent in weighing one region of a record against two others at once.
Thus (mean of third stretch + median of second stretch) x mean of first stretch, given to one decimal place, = 10.5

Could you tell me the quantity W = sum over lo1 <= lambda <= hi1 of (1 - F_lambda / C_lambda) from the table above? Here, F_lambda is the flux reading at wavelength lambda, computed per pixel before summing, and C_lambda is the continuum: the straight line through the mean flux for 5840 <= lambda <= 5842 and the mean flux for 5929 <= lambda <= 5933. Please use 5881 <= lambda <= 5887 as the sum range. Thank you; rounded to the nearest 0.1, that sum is 0.5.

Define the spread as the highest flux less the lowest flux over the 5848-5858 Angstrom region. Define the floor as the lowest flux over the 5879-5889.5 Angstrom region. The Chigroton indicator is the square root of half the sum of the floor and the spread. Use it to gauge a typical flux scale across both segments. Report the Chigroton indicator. 1.02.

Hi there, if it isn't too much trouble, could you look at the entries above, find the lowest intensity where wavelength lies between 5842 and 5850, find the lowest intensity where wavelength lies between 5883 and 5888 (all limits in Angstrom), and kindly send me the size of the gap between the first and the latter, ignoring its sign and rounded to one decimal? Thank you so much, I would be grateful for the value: 0.4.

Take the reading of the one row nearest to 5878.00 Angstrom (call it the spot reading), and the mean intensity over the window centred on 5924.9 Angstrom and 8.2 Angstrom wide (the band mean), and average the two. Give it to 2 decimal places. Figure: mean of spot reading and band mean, 2.35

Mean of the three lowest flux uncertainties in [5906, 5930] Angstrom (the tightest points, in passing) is 0.089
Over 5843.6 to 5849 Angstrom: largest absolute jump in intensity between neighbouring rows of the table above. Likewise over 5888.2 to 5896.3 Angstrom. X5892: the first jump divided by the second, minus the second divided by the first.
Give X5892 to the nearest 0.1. 3.7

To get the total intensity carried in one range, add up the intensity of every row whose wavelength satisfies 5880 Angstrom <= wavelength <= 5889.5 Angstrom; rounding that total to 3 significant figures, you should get 14.7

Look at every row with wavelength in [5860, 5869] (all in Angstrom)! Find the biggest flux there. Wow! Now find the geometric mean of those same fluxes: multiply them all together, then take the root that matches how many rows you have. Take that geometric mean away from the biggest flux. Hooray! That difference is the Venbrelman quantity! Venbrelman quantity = 0.16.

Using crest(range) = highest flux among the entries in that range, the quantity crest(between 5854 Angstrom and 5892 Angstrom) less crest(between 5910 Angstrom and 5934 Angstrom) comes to 0.03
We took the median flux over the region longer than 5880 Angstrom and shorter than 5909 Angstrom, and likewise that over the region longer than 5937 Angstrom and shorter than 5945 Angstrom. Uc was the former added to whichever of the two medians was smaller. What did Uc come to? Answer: 4.17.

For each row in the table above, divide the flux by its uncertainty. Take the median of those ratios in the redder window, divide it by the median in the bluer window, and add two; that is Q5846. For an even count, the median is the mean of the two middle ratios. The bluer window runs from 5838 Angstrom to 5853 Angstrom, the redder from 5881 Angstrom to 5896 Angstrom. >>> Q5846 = 2.83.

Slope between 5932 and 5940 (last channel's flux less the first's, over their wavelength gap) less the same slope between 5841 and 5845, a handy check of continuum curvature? -0.09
